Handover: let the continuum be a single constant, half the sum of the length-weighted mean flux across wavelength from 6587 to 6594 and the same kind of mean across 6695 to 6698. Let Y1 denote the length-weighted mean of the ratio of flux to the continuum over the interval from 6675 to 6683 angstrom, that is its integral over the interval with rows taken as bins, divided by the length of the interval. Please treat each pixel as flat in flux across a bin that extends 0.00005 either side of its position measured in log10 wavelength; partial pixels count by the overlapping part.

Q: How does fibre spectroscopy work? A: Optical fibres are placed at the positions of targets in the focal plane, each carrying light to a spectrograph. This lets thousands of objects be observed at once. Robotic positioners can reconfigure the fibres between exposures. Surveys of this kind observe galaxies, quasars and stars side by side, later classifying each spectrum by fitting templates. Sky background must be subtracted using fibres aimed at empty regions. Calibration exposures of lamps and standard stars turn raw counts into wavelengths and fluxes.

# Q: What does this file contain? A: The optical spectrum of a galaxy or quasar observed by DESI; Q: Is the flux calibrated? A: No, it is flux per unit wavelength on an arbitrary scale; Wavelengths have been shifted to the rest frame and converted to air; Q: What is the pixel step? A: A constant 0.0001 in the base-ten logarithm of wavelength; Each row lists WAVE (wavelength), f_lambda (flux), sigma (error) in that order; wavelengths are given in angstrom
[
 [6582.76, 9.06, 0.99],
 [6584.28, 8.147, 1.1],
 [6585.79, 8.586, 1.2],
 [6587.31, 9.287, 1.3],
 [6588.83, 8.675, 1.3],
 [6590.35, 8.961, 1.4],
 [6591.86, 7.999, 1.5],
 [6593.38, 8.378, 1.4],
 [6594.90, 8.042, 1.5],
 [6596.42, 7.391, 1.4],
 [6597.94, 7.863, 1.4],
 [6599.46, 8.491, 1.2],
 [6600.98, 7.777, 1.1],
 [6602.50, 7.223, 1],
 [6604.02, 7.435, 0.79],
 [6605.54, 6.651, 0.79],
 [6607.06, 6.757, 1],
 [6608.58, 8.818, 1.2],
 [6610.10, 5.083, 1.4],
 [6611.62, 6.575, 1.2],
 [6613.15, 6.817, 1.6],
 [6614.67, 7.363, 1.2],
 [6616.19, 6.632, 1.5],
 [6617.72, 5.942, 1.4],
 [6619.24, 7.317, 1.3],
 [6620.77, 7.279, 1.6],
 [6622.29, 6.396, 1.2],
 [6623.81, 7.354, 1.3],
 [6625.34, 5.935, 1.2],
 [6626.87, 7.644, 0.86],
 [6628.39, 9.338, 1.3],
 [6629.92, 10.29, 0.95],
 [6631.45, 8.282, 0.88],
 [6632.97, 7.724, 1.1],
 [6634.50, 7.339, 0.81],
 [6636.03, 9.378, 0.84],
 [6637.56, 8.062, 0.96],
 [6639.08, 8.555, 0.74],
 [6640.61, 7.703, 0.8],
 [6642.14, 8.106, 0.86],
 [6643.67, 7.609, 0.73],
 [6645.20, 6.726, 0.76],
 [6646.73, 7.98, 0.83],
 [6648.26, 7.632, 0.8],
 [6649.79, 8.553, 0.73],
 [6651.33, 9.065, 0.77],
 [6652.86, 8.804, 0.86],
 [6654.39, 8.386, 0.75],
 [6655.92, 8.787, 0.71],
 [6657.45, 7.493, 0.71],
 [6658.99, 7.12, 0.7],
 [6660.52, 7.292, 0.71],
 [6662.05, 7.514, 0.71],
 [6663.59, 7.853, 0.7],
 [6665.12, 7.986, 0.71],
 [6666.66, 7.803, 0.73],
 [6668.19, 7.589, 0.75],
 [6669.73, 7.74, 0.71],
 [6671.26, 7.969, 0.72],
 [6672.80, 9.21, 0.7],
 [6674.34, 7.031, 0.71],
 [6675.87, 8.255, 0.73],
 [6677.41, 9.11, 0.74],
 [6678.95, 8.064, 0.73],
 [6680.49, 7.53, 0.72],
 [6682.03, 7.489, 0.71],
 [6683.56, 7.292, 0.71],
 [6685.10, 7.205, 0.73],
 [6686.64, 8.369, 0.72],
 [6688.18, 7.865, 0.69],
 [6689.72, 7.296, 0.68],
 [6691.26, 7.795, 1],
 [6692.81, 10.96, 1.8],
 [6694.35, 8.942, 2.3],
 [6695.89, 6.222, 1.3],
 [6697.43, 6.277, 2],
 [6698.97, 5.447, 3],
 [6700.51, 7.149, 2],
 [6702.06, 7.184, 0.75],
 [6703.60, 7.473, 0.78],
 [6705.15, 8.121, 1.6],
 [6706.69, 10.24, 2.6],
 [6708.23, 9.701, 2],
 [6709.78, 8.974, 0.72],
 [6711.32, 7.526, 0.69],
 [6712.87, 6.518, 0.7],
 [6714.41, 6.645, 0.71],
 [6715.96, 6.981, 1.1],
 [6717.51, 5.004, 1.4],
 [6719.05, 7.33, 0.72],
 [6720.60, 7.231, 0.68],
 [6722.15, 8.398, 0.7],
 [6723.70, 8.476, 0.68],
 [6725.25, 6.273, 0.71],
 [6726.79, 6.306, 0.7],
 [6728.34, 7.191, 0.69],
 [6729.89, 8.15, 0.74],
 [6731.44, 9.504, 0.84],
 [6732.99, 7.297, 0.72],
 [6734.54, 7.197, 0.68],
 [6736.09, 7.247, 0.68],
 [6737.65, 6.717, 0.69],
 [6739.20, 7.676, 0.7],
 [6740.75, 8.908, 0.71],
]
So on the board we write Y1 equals 1.08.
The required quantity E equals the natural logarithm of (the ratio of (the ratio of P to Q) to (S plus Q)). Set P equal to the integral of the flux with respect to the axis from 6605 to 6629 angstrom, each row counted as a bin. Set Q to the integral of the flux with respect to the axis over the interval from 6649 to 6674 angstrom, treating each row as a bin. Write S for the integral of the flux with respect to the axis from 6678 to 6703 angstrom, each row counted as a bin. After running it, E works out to -6.15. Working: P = 168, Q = 201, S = 189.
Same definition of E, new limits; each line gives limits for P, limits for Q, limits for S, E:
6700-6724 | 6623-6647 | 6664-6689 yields -6.01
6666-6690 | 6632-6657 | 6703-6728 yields -6.05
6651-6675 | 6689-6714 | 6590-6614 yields -5.96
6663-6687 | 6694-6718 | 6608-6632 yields -5.80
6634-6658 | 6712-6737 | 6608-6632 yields -5.80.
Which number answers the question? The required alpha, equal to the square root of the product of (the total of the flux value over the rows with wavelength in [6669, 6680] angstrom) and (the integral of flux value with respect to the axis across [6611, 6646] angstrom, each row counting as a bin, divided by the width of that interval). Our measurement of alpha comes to 21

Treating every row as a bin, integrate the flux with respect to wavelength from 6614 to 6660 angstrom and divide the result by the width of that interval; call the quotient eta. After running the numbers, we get 7.83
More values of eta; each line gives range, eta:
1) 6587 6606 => 8.00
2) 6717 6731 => 7.25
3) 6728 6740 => 7.64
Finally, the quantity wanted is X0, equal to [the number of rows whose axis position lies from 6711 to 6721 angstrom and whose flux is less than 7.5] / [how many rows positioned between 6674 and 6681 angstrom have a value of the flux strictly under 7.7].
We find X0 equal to 3.0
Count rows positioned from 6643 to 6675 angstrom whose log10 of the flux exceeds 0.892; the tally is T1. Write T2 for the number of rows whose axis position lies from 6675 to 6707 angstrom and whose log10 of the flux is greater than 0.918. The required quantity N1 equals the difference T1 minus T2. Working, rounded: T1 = 11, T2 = 5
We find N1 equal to 6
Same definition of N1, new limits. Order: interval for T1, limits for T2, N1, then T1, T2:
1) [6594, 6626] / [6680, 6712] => -2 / 4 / 6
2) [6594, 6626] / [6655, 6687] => 0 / 4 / 4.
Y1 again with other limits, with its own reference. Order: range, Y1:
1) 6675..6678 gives 1.15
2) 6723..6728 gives 0.94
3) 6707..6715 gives 1.07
